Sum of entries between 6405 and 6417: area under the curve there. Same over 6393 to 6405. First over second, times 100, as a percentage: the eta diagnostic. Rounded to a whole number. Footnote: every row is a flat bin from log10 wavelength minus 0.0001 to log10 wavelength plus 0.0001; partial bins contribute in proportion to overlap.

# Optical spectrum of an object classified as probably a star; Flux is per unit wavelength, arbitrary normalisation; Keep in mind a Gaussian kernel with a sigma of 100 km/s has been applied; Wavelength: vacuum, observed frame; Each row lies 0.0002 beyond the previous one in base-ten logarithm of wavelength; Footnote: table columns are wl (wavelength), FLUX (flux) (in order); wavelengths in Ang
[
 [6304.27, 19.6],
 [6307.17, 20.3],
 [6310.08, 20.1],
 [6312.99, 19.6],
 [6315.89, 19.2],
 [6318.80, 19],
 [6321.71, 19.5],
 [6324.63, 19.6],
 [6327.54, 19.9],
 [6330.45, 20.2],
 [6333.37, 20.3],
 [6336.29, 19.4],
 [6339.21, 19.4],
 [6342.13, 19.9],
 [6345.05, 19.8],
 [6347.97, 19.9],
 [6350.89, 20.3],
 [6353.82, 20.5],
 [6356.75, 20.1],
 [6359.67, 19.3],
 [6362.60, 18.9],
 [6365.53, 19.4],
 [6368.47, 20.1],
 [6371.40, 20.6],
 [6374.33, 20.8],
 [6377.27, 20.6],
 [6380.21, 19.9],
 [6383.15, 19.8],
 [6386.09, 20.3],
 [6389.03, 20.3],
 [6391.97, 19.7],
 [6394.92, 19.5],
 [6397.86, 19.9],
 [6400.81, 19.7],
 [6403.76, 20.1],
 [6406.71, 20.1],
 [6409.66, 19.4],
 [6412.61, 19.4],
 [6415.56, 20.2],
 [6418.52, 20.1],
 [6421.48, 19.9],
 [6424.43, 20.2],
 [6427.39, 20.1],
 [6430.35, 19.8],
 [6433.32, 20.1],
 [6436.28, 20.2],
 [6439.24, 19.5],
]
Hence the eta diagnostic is 100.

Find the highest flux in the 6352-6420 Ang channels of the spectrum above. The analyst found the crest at 20.8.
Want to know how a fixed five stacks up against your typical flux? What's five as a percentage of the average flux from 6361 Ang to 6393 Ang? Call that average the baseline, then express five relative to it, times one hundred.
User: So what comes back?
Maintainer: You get 24.95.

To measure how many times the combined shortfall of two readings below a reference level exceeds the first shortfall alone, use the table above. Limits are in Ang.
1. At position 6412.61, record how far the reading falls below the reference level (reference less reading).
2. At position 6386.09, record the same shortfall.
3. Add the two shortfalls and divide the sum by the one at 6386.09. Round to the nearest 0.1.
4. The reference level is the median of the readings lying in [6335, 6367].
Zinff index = 0.2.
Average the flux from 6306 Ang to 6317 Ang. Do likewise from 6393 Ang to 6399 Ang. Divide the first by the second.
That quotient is 1.01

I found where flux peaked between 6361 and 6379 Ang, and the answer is 6374.33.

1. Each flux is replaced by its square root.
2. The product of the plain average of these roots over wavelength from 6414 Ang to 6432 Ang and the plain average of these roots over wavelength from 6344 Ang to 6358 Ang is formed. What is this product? 20.1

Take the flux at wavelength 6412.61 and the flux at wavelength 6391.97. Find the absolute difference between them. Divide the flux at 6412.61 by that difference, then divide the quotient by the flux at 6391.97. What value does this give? 3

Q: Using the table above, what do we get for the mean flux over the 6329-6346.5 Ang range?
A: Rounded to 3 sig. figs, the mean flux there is 19.8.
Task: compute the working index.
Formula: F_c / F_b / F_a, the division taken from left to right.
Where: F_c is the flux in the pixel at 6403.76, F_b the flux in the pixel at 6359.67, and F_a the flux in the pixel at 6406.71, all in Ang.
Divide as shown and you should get 0.0518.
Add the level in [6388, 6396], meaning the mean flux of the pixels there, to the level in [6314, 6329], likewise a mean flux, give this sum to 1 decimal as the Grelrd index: 39.3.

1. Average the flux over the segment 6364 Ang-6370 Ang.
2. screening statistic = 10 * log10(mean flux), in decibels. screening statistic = 13.0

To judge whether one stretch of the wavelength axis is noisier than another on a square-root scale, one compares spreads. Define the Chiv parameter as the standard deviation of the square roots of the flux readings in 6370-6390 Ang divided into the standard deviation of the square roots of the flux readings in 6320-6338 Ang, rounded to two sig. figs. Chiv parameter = 1.0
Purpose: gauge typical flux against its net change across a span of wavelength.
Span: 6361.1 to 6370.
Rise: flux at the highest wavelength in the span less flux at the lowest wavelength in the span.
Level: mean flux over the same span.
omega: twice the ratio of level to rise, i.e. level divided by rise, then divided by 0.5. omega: 32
